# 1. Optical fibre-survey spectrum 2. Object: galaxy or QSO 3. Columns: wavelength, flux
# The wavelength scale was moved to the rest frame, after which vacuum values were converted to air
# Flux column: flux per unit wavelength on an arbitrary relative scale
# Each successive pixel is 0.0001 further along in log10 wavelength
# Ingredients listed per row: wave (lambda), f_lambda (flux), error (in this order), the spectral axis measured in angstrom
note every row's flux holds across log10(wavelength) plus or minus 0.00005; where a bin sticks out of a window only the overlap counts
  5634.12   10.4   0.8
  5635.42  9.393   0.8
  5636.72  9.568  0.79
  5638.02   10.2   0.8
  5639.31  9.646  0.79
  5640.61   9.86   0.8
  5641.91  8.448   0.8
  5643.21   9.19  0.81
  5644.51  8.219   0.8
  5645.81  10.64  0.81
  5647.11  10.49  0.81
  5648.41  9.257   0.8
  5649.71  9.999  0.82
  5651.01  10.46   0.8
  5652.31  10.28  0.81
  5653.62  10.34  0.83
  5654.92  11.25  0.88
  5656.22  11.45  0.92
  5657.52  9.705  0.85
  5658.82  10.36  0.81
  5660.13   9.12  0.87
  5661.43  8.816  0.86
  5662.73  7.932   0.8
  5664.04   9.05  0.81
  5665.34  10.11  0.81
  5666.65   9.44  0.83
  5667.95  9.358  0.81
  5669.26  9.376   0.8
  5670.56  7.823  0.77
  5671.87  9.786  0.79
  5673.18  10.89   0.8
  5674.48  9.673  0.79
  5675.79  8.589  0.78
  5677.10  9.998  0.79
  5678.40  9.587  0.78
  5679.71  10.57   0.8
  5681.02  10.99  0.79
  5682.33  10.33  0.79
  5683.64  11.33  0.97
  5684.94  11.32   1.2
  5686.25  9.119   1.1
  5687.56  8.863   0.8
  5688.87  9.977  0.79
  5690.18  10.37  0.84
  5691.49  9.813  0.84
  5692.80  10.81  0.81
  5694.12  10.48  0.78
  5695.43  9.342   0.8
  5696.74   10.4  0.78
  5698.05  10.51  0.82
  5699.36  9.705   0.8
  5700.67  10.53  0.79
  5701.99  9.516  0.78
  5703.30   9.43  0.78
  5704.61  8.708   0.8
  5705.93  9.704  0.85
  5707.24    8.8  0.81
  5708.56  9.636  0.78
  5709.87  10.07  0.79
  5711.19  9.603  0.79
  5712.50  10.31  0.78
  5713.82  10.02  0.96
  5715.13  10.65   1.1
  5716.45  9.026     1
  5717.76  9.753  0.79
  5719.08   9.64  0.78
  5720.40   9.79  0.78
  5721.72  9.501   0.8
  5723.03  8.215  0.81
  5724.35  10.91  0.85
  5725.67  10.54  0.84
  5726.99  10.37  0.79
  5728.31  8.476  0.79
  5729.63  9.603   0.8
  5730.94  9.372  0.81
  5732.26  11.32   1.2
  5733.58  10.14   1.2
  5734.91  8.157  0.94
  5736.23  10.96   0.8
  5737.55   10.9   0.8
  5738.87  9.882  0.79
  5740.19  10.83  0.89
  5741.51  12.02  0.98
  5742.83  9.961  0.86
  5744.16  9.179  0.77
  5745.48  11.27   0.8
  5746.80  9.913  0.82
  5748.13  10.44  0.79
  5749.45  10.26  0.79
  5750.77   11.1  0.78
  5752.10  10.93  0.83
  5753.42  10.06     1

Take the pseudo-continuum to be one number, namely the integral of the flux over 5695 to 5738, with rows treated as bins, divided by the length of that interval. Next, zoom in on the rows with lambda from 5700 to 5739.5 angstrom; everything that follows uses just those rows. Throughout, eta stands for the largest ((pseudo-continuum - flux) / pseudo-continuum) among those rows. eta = 0.17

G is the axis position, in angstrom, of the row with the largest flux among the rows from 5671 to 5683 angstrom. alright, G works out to 5681.02 angstrom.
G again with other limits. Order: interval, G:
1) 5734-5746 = 5741.51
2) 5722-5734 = 5732.26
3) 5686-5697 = 5692.80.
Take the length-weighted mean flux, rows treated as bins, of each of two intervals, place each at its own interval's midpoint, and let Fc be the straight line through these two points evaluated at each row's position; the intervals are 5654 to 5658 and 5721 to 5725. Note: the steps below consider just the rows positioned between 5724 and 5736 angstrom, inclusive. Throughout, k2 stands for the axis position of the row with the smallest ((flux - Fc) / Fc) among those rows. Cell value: 5734.91 angstrom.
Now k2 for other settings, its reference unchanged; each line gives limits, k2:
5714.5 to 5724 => 5723.03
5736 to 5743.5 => 5738.87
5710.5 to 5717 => 5716.45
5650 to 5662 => 5661.43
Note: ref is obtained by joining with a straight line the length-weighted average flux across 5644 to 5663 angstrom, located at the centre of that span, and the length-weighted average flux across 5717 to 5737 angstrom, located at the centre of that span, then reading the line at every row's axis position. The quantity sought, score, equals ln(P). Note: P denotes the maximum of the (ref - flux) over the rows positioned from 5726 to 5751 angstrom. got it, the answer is 0.5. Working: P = 1.61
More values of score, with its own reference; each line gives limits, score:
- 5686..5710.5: 0.1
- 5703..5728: 0.5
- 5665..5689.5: 0.7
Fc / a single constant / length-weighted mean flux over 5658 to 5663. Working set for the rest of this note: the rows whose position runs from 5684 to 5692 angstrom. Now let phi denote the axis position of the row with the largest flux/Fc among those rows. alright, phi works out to 5684.94 angstrom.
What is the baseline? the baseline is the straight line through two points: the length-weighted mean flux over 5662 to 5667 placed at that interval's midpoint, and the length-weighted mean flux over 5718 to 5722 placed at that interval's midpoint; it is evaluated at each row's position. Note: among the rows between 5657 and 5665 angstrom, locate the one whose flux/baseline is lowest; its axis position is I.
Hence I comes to 5662.73 angstrom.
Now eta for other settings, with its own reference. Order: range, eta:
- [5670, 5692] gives 0.20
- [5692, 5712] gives 0.11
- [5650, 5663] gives 0.19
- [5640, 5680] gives 0.20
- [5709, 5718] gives 0.08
